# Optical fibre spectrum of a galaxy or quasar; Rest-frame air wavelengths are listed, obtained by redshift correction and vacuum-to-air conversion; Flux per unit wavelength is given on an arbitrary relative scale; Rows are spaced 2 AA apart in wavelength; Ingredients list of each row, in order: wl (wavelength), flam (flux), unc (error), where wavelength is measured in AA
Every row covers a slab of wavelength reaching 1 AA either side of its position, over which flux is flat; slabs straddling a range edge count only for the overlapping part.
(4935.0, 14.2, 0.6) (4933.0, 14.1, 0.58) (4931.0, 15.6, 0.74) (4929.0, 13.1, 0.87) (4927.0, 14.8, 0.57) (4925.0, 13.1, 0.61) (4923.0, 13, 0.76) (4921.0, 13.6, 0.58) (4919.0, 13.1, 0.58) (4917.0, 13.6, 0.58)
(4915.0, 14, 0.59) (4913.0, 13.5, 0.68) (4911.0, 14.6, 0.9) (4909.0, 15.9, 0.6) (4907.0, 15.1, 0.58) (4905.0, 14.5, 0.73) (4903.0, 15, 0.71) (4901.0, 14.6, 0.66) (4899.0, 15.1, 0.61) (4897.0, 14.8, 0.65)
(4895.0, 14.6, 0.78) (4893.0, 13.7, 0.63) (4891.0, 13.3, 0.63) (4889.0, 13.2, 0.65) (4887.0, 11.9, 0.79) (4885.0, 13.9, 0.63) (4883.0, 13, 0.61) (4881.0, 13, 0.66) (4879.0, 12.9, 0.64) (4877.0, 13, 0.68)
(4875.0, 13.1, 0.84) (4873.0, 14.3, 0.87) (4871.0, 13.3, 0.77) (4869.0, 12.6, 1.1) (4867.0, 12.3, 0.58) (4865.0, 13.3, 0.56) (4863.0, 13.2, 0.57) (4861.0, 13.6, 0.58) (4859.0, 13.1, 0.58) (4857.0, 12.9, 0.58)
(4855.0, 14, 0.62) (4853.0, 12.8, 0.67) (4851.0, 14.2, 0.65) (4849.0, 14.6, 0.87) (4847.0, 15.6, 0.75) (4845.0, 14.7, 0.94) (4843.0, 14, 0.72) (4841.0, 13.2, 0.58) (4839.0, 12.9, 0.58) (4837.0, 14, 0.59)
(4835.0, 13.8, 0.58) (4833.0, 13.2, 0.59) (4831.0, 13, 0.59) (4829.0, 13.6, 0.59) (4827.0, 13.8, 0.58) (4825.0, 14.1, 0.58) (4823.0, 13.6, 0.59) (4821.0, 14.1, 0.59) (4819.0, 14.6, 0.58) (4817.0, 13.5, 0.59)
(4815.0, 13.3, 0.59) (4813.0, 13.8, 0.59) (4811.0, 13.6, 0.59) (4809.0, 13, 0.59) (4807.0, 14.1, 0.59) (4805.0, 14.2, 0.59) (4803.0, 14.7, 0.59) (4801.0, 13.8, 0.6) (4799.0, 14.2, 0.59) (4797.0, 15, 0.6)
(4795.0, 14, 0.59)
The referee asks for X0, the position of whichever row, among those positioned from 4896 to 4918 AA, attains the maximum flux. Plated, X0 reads 4909.0 AA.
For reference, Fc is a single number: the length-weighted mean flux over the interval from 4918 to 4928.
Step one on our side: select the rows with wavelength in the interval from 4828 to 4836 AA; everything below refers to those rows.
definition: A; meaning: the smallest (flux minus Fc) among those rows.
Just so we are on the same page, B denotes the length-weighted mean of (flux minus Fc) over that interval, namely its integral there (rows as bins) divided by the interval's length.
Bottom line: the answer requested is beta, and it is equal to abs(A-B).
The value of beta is 0.4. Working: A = -0.52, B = -0.1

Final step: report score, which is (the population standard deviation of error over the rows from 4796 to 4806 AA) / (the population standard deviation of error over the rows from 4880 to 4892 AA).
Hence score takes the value 0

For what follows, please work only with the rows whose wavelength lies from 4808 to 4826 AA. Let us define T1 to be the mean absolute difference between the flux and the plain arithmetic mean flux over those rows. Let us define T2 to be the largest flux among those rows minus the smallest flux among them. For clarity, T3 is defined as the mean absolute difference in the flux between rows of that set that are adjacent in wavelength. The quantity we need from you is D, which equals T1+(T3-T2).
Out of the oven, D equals -0.7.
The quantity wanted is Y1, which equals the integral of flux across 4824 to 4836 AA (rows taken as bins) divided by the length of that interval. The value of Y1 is 13.6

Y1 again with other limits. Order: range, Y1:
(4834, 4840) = 13.6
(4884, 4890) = 13.0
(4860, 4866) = 13.4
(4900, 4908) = 14.8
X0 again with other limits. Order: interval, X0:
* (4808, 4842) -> 4819.0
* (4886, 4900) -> 4899.0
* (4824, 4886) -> 4847.0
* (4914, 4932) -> 4931.0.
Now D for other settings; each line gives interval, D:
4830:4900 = -2.4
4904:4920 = -1.3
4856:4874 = -1.1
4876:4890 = -0.9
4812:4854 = -1.7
